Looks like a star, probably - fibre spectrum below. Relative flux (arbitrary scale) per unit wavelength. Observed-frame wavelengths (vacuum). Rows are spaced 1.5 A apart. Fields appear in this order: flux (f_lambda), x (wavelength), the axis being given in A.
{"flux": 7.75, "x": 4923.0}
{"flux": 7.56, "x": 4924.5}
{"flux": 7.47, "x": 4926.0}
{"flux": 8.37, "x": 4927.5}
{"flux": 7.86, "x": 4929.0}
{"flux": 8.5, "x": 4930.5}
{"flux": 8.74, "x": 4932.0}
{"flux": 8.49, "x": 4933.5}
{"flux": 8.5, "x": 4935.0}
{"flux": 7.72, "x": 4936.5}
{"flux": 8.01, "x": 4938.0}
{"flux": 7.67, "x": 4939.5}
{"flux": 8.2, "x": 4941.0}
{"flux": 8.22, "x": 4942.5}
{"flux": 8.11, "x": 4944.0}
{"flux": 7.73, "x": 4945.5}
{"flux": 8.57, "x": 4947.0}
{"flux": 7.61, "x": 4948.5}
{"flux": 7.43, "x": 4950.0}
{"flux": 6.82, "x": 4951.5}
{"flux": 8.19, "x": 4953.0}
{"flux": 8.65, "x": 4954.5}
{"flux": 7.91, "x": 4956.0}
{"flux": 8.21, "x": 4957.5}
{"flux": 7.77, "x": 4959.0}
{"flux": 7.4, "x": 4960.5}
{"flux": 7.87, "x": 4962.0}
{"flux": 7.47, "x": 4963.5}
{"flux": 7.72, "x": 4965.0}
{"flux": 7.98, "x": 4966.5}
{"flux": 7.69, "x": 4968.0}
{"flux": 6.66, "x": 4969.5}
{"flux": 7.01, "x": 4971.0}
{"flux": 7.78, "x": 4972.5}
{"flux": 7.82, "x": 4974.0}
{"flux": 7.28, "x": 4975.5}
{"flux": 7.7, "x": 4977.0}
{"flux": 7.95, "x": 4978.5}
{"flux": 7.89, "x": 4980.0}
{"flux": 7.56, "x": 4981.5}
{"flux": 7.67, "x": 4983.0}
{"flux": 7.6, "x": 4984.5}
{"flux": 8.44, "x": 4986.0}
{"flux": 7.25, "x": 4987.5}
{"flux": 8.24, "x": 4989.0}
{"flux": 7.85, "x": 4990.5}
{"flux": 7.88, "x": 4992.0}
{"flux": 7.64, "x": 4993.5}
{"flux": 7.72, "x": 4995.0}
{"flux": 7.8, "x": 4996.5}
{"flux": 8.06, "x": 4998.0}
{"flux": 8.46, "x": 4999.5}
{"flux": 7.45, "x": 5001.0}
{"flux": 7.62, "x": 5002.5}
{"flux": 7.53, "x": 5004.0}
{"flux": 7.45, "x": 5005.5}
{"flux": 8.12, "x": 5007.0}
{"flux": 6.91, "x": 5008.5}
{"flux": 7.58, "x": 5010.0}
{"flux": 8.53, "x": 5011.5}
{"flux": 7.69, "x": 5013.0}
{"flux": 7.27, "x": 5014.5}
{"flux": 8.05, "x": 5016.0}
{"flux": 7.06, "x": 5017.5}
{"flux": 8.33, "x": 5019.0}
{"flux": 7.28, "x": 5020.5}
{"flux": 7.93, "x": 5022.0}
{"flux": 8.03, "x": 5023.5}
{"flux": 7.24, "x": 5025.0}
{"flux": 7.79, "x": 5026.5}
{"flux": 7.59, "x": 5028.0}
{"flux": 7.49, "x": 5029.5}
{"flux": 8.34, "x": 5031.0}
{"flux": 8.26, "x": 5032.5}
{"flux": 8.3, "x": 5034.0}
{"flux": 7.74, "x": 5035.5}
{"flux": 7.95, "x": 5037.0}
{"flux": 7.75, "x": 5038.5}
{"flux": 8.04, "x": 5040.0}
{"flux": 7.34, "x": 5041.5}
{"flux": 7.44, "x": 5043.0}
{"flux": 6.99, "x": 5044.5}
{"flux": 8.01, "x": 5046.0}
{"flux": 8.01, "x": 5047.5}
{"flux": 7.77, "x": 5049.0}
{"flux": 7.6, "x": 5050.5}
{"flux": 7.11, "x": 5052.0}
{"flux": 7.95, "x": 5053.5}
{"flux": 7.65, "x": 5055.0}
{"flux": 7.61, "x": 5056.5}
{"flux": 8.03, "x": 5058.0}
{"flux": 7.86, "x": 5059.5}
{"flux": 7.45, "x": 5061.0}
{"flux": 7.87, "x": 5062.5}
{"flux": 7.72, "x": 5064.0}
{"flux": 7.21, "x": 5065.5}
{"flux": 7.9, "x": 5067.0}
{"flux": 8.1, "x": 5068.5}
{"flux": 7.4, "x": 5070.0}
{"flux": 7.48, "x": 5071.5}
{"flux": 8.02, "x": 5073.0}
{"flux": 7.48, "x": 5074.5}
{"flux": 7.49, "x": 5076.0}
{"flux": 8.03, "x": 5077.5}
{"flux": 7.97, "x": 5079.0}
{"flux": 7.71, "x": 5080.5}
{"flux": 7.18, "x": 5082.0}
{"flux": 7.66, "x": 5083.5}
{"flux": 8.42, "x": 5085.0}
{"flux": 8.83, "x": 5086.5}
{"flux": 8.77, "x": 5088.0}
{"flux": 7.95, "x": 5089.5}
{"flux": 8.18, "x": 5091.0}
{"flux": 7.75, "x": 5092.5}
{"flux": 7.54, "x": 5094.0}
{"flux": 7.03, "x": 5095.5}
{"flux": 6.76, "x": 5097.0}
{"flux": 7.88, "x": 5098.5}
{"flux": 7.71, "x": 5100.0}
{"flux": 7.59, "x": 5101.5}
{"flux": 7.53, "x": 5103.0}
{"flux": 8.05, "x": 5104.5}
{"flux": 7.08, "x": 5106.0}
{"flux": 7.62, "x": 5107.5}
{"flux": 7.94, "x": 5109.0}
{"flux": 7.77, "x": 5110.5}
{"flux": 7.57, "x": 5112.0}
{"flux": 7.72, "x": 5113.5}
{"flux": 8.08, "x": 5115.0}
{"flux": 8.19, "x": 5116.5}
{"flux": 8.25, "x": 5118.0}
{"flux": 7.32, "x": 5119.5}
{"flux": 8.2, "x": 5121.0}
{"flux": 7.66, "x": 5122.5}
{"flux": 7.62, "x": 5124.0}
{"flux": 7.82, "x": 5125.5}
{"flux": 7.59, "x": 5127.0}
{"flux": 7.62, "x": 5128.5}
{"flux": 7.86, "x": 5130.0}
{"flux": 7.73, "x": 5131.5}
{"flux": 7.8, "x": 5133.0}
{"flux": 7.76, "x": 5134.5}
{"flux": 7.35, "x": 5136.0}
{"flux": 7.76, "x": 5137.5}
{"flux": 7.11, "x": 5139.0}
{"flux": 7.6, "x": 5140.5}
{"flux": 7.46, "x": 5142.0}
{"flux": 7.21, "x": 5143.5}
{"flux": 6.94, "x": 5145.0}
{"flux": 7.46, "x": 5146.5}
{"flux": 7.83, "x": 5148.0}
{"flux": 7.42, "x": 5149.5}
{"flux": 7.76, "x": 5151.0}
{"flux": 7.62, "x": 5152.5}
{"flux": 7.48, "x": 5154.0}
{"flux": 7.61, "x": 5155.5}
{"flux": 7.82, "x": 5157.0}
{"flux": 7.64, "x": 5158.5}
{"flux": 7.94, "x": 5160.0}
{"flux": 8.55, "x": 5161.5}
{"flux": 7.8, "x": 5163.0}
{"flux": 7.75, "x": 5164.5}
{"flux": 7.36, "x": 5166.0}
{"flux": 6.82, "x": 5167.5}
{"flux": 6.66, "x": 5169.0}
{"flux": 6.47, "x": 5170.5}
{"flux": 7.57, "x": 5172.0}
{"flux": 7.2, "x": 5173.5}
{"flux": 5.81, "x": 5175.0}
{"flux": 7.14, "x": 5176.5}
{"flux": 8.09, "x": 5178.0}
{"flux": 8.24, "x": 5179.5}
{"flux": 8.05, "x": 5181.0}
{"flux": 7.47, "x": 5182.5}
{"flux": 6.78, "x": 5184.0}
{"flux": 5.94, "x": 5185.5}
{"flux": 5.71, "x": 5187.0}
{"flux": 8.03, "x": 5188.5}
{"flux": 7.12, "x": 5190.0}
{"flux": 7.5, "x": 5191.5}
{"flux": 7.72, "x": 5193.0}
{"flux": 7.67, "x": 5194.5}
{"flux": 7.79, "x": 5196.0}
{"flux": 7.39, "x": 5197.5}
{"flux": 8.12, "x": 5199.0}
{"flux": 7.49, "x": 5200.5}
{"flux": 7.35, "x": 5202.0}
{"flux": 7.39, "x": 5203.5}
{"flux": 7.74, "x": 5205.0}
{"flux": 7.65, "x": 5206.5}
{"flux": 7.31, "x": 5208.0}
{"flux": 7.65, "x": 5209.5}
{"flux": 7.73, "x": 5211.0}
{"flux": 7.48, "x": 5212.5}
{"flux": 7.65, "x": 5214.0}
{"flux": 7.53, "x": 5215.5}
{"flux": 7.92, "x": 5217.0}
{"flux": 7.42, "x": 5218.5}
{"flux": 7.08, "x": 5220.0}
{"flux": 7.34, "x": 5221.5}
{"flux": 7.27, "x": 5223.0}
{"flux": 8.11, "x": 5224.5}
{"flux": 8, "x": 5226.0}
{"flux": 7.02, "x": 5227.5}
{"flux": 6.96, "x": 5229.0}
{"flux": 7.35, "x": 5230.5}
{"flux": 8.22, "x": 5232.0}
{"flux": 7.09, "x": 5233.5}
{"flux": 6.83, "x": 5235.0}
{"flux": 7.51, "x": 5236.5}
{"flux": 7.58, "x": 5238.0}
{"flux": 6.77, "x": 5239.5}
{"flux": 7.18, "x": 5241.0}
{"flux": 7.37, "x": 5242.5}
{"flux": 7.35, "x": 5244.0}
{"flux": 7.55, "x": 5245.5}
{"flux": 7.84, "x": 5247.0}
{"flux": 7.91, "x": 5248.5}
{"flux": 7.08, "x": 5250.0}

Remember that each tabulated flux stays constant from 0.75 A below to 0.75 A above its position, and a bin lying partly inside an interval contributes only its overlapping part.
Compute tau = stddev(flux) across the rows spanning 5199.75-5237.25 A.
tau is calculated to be 0.35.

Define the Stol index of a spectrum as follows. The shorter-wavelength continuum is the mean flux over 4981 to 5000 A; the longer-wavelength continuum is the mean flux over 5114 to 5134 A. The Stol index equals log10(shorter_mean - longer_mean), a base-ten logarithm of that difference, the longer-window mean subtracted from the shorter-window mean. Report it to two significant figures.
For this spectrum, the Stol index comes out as -1.5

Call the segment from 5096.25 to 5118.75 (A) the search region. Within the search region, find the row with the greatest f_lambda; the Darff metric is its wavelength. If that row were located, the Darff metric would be 5118.0 A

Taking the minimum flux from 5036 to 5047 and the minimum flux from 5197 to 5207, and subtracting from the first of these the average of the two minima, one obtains -0.18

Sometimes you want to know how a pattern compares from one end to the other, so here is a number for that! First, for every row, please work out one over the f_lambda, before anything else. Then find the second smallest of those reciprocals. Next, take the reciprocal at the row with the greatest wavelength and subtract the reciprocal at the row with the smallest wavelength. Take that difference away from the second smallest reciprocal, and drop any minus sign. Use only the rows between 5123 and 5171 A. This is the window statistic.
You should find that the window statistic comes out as 0.103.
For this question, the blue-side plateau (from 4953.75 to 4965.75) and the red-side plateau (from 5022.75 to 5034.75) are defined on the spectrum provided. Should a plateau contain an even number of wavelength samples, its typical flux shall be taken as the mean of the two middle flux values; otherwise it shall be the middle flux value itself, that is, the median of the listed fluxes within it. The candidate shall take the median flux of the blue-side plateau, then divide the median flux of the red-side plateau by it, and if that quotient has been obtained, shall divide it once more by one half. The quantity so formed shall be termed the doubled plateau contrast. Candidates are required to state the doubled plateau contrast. 2.02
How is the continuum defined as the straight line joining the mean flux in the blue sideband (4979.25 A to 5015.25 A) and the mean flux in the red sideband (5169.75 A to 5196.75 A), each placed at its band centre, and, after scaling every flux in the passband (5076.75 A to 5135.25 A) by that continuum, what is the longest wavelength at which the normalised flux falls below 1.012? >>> 5119.5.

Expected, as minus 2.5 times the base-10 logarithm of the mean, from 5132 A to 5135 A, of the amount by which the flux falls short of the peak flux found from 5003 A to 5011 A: 1.2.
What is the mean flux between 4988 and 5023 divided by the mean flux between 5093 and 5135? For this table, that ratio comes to 1.009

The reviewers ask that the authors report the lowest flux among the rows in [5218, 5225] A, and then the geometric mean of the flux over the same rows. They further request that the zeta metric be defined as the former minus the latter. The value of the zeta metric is -0.36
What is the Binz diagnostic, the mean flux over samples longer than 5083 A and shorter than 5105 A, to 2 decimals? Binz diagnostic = 7.84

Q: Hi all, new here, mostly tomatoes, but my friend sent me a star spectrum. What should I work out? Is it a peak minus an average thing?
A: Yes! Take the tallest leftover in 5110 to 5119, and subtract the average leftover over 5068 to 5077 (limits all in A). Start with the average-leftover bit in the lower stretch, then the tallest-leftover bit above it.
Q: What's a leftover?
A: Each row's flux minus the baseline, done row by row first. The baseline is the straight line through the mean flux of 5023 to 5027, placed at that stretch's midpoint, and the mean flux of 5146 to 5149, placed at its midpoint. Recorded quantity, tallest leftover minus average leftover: 0.60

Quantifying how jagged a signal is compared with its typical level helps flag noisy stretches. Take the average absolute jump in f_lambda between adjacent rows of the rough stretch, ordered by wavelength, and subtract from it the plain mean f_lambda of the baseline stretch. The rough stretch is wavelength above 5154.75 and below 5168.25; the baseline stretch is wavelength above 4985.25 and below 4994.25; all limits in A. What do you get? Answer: -7.50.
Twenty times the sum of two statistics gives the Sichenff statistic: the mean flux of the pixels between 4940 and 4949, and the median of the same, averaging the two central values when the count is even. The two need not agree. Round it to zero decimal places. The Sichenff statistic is 325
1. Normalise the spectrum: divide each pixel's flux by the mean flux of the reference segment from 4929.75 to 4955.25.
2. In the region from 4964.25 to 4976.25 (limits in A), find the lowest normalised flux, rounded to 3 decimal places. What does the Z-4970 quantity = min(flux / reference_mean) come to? 0.825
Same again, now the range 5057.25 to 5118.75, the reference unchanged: 0.838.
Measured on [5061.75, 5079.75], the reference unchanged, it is 0.894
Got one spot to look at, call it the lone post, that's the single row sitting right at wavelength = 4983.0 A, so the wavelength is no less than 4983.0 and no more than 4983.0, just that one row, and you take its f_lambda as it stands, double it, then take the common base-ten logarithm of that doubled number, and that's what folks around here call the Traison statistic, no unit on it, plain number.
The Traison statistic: 1.19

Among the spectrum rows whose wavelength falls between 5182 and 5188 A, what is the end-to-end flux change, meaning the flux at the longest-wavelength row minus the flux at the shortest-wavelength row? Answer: -1.8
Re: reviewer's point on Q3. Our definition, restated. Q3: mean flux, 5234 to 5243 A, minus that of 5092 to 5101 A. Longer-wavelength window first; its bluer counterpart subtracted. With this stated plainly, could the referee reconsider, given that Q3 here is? -0.24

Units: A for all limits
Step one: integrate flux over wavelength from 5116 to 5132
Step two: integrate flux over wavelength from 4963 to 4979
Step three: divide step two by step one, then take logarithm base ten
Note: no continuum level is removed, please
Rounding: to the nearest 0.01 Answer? -0.01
